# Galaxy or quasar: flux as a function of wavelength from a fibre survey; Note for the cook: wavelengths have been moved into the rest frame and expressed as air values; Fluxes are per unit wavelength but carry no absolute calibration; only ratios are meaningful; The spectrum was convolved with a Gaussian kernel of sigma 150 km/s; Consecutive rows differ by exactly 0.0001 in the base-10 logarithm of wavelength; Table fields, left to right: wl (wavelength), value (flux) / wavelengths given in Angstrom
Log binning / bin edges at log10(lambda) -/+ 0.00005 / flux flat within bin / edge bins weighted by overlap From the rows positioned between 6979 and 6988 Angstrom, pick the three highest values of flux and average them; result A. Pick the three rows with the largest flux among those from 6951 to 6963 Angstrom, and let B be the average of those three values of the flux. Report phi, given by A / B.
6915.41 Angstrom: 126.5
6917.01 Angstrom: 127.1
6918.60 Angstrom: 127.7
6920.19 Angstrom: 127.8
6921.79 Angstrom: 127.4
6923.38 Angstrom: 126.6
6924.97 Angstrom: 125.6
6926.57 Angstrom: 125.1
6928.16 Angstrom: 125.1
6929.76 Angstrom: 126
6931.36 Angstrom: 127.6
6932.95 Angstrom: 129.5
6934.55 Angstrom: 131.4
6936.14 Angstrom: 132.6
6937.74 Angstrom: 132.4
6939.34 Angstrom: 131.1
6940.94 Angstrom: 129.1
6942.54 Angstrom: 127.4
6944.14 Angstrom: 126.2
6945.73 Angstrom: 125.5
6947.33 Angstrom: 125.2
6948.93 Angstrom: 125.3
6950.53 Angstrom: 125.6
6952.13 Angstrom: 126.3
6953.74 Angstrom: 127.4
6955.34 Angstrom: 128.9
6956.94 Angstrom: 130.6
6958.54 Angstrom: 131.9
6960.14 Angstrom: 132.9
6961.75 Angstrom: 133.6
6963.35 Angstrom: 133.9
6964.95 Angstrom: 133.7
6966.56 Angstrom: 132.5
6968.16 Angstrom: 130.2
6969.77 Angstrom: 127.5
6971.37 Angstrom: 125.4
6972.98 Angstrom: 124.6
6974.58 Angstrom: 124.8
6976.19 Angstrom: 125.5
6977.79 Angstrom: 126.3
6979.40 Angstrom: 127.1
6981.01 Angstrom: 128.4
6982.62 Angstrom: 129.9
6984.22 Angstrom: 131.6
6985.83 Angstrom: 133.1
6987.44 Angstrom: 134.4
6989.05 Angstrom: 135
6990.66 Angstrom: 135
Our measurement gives 1.00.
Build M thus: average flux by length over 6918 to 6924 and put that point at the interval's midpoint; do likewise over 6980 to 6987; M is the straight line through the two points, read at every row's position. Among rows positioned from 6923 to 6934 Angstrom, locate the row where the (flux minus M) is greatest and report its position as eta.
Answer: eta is 6932.95 Angstrom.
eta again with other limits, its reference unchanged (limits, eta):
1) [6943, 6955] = 6953.74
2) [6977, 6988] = 6987.44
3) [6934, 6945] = 6936.14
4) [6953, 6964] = 6963.35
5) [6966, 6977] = 6966.56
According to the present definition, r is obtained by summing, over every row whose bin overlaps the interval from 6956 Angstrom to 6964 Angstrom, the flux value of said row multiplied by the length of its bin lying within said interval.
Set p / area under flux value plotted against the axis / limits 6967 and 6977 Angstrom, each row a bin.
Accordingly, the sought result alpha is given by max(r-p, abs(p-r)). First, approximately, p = 1267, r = 1060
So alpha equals 206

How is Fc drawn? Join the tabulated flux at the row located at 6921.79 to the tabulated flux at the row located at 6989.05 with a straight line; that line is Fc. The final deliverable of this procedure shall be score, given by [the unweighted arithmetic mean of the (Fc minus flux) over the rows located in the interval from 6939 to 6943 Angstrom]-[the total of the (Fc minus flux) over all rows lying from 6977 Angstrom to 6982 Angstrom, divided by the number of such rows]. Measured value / -6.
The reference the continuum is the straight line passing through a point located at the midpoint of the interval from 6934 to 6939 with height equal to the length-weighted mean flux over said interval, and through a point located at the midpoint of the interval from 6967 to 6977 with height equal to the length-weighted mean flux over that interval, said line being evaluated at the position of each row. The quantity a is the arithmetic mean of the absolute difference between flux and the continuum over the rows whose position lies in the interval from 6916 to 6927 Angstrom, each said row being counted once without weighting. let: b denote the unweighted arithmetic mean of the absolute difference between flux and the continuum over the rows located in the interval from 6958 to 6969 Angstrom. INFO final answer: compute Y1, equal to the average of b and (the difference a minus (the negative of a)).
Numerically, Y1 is 10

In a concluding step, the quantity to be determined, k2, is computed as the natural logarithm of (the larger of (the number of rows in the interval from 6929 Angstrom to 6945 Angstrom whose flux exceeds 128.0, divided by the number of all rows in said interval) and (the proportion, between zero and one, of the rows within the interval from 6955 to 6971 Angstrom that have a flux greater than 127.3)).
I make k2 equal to 0.00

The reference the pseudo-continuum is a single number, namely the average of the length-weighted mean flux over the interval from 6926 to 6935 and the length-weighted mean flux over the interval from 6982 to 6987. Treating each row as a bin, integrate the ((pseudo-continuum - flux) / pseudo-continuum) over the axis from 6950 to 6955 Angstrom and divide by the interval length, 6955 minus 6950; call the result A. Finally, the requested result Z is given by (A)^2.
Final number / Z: 0.0005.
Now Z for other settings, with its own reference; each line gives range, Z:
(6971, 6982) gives 0.0007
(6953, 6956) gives 0.0001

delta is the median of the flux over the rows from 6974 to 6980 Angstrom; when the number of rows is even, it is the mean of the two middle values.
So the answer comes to 126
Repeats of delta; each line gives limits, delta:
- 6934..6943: 131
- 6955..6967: 133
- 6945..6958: 126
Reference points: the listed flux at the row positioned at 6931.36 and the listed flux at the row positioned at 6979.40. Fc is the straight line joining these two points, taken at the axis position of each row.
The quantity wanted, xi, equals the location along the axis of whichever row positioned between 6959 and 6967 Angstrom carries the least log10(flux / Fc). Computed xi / 6966.56 Angstrom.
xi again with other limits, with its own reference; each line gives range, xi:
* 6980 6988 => 6981.01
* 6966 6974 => 6972.98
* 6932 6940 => 6932.95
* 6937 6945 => 6944.14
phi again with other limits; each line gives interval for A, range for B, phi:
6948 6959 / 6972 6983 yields 1.02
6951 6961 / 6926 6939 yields 1.00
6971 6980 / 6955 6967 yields 0.94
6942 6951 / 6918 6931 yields 0.99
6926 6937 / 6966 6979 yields 1.01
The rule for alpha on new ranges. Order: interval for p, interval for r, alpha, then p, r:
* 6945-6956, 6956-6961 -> 730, 1388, 659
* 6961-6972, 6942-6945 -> 1061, 1442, 381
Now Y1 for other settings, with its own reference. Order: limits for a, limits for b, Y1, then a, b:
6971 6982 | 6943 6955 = 4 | 1.5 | 4.3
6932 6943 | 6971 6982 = 2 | 1.7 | 1.5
